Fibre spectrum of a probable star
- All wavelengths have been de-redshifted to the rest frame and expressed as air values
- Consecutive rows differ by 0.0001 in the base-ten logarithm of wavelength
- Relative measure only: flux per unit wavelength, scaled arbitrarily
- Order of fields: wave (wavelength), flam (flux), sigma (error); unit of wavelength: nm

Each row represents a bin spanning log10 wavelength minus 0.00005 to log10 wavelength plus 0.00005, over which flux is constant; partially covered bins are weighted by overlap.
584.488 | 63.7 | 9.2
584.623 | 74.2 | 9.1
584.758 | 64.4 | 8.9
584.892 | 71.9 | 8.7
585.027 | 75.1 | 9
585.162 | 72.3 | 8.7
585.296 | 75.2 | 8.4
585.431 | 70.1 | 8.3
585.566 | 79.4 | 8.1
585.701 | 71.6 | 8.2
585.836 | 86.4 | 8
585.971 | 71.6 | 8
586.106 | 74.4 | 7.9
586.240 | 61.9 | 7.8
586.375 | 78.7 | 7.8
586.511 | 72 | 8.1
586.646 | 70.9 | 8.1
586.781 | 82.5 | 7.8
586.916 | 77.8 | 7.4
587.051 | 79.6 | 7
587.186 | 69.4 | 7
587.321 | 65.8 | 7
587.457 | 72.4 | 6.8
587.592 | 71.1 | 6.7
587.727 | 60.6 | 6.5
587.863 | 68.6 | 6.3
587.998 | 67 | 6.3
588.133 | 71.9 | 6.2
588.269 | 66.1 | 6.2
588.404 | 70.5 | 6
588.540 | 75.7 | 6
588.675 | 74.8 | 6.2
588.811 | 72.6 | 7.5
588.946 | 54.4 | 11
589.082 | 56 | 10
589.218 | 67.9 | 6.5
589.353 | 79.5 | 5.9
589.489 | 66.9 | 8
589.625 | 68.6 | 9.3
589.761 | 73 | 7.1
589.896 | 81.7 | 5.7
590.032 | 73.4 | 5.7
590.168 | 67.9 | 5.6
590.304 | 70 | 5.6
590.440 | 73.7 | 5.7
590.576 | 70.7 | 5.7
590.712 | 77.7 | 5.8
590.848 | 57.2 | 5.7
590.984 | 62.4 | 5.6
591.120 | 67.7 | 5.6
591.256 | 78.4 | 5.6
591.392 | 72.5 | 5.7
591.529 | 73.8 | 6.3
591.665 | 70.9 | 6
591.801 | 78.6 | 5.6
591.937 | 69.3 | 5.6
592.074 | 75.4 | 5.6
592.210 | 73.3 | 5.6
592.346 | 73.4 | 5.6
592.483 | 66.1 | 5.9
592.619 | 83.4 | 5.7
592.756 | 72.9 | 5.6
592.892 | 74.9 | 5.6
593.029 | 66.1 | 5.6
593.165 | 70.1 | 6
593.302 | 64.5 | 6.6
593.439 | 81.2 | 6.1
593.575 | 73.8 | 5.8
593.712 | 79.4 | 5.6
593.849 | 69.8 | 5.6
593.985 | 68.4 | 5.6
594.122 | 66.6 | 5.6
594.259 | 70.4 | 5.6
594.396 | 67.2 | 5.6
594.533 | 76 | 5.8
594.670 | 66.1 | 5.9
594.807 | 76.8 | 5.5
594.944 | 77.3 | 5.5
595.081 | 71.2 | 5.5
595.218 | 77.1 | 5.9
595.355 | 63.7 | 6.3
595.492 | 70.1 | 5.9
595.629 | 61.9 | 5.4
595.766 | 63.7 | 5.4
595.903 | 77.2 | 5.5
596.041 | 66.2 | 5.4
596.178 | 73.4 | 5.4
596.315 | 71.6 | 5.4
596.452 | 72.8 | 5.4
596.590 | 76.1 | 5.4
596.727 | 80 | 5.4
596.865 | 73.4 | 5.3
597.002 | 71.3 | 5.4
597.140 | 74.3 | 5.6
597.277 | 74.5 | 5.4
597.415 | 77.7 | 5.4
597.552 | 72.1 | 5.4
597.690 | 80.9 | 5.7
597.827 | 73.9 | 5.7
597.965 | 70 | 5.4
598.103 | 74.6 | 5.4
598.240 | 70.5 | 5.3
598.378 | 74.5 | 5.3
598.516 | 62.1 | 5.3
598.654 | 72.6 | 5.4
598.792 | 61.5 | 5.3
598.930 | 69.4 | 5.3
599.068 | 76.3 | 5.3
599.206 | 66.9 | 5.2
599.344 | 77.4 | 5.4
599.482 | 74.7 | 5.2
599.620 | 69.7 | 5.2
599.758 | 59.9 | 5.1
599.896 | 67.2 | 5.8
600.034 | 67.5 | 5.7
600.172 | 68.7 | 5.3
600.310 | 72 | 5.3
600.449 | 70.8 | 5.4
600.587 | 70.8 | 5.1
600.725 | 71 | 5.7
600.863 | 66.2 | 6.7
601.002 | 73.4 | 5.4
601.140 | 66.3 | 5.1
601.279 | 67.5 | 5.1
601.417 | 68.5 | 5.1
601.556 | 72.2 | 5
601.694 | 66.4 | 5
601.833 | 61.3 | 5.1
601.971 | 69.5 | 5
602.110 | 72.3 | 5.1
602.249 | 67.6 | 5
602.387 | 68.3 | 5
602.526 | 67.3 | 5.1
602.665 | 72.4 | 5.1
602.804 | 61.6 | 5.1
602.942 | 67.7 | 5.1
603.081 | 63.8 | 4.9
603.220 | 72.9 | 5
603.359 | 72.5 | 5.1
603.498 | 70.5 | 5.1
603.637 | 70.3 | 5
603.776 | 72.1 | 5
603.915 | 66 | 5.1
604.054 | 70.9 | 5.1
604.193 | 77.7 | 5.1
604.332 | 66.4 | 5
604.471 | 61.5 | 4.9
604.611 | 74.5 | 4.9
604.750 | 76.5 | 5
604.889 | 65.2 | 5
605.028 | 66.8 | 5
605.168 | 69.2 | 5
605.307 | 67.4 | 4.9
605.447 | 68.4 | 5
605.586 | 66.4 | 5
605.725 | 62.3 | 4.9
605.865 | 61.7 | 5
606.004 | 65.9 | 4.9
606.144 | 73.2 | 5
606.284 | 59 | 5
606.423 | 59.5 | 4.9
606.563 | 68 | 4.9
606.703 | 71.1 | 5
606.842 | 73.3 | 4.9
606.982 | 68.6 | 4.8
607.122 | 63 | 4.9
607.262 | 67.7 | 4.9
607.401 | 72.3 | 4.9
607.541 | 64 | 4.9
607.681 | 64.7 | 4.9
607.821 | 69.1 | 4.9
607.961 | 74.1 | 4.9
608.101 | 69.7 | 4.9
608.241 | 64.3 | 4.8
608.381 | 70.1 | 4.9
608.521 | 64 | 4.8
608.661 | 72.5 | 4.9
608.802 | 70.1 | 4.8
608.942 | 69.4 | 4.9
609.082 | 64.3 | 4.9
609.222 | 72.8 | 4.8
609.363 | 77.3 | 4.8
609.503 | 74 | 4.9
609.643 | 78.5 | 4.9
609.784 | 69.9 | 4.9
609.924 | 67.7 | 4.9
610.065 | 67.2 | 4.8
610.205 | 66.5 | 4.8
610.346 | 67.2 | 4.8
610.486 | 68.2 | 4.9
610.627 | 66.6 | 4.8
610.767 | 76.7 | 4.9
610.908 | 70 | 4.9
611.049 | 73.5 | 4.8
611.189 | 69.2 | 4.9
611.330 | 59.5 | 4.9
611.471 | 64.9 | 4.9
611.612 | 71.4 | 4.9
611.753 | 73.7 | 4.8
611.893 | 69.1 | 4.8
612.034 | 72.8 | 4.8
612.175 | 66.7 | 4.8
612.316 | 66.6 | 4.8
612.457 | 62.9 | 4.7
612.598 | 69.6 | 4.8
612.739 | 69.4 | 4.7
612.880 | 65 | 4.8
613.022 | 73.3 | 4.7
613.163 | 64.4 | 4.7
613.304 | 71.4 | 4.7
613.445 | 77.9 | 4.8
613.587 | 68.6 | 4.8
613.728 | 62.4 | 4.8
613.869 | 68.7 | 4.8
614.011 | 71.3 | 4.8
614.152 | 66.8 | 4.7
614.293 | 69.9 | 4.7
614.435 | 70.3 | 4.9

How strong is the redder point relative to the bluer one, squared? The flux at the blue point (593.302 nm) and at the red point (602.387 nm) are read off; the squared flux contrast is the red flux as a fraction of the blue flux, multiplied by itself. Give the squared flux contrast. 1.12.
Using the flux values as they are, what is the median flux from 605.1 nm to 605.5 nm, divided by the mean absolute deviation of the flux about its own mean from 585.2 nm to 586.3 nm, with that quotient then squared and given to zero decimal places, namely 185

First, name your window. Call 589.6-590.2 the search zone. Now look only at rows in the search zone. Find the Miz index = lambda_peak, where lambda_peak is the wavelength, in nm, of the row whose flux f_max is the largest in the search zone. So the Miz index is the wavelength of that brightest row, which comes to 589.896 nm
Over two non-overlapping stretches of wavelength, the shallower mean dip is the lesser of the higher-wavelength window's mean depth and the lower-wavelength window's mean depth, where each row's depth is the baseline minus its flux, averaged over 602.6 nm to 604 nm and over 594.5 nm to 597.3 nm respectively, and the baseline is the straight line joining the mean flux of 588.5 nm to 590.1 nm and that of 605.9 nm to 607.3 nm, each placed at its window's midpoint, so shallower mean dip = -3.1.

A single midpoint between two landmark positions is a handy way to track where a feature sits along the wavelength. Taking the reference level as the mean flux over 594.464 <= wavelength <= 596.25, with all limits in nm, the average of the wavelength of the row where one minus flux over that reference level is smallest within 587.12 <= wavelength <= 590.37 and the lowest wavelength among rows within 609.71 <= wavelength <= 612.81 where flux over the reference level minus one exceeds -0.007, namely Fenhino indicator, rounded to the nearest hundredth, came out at 600.33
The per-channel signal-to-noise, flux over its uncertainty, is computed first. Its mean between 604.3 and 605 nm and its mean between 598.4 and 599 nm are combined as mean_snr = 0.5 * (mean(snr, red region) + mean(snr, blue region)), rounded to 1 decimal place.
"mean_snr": 13.2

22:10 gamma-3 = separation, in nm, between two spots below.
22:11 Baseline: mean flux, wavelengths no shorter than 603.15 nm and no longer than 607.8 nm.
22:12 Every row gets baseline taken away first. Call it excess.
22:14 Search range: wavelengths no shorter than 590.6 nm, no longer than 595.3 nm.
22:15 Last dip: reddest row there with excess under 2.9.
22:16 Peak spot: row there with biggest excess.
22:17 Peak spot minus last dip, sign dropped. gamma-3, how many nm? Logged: 2.05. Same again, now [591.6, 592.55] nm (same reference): 0.68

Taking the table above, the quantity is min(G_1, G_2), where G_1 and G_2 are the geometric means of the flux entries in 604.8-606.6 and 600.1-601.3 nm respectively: 65.5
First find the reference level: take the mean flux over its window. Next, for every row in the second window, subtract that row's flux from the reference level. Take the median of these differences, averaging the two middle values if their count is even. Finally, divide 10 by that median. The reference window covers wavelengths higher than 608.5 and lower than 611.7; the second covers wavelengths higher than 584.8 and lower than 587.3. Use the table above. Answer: -3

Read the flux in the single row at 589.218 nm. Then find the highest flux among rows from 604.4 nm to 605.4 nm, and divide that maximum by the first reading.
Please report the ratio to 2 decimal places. 1.13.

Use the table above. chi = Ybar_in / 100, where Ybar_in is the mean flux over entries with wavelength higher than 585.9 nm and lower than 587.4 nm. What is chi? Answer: 0.73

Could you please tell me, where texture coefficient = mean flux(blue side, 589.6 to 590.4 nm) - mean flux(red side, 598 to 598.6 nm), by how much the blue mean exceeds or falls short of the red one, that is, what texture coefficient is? 2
